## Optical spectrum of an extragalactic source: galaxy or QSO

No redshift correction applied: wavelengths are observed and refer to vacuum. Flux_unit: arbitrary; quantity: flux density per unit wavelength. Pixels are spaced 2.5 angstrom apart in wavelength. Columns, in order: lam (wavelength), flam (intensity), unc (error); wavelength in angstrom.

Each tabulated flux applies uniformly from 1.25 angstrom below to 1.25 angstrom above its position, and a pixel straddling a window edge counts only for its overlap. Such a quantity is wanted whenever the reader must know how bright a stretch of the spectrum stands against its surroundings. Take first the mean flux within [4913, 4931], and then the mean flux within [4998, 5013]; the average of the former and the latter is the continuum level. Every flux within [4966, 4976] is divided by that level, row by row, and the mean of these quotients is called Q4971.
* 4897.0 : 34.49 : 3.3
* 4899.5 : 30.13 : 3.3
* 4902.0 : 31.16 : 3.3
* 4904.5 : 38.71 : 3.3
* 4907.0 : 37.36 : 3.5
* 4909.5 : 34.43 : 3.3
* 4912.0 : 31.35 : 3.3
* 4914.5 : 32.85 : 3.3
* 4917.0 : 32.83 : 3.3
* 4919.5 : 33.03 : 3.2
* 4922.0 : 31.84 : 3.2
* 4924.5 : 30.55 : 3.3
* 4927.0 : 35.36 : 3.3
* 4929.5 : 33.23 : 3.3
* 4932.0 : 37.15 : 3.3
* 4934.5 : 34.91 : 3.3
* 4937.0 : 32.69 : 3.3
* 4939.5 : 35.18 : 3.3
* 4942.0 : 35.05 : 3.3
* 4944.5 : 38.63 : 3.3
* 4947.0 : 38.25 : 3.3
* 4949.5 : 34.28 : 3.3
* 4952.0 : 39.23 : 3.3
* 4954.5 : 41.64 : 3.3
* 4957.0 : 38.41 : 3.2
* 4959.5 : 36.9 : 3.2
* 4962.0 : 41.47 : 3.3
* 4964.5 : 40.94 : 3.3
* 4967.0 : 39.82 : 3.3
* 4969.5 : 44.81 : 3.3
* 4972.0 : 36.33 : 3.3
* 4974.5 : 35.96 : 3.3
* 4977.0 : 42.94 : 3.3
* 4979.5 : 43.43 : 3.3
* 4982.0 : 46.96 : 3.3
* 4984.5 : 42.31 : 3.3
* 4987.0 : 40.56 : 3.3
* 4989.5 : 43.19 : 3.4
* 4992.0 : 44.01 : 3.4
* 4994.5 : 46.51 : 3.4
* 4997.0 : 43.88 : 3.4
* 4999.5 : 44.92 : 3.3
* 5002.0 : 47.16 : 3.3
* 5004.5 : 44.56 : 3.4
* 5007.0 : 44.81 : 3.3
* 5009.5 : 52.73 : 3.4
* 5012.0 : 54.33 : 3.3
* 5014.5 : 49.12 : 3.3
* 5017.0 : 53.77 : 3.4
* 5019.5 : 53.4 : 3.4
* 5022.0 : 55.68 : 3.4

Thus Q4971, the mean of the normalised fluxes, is 0.97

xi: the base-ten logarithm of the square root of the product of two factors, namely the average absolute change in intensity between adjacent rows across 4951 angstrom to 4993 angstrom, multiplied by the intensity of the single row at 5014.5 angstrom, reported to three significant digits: 1.08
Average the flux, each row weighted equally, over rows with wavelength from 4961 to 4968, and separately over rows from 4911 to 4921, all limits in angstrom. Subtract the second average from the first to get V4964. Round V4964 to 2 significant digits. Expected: 8.2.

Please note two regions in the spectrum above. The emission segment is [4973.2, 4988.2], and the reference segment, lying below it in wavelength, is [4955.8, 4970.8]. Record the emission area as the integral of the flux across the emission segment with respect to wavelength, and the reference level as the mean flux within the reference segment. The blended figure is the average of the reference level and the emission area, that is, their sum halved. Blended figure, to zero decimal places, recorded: 335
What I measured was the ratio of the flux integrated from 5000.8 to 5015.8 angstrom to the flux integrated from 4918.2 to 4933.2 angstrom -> 1.46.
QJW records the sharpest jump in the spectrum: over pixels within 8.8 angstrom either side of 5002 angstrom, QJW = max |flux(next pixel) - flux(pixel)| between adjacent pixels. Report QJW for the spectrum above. 7.9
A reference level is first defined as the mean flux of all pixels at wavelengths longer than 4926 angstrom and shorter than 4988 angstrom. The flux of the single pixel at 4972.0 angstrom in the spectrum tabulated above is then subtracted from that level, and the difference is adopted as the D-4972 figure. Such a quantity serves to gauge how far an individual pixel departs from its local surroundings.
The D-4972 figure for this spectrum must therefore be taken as 2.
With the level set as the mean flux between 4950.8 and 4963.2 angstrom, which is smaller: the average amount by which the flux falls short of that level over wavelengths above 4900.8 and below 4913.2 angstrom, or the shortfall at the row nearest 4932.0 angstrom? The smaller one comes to 2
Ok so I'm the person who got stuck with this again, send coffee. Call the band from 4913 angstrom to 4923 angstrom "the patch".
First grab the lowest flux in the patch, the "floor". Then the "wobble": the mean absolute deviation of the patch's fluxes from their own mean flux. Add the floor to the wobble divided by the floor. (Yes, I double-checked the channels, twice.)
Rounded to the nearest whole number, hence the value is 32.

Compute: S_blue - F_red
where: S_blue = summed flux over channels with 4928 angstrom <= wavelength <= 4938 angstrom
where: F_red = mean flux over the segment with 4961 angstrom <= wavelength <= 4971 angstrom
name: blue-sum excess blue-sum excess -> 96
